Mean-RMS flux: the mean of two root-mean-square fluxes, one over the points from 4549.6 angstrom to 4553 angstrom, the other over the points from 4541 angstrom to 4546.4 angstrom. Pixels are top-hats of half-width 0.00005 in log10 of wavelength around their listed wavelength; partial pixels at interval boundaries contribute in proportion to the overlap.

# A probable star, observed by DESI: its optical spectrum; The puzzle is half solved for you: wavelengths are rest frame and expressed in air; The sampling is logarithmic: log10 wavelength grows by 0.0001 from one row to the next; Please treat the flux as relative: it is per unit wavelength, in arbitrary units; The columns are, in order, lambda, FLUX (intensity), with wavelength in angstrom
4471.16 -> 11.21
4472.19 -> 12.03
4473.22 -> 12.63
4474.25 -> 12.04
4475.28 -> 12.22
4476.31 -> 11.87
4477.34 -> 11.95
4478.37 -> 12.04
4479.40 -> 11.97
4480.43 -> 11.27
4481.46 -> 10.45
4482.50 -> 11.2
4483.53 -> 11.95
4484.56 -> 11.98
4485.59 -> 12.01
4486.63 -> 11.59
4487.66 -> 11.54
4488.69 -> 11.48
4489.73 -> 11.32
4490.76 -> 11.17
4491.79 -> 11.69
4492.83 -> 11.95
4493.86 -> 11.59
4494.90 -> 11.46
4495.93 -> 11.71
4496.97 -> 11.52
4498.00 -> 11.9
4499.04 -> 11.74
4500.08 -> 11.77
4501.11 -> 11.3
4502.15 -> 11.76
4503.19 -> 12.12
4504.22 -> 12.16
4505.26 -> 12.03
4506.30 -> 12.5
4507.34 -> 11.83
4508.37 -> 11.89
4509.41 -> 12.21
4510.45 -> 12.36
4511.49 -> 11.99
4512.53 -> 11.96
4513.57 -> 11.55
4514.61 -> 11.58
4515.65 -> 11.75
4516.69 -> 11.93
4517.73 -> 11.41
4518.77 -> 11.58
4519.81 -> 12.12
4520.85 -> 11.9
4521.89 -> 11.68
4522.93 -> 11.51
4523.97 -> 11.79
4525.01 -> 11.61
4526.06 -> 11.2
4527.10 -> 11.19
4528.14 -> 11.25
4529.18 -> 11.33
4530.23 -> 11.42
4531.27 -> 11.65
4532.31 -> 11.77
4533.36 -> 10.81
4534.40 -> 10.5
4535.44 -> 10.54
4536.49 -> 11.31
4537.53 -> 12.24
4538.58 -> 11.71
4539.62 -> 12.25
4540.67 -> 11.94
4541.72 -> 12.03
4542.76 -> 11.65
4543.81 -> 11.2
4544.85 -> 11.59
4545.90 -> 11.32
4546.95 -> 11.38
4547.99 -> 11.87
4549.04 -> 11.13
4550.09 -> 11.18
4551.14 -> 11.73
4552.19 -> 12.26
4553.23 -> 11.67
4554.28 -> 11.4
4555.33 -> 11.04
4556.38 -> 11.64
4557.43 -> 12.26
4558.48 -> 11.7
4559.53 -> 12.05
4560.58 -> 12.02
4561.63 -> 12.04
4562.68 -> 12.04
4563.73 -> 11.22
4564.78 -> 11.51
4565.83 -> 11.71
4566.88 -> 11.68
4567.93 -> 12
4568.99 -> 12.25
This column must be 11.6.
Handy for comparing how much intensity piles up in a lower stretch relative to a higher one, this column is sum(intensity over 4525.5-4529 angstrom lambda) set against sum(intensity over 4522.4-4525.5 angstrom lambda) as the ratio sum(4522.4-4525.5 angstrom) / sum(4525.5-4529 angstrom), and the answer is 1.04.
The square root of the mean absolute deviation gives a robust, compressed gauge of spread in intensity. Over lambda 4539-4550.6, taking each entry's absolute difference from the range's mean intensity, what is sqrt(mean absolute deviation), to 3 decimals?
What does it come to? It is 0.567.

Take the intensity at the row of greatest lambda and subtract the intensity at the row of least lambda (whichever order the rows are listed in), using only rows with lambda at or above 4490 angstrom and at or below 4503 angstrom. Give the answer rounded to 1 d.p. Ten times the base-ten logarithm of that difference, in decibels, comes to -2.3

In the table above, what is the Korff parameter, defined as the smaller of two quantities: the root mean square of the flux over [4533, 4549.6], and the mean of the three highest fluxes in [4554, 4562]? 11.5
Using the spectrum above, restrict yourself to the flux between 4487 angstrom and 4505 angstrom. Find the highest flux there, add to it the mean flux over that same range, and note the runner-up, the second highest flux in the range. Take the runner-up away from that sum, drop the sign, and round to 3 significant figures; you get 11.7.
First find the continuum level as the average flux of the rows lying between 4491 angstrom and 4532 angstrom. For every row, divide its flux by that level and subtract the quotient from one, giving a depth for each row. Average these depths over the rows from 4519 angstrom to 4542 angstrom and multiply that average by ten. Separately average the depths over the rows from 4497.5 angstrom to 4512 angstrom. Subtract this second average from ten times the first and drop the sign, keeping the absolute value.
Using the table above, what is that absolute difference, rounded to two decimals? 0.20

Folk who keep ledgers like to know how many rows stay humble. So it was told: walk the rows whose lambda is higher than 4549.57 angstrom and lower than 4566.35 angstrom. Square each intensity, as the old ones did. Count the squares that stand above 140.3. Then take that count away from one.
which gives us -5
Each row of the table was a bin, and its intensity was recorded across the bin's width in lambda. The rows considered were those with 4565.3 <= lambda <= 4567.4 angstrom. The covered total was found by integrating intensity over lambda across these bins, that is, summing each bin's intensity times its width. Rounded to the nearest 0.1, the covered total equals 24.6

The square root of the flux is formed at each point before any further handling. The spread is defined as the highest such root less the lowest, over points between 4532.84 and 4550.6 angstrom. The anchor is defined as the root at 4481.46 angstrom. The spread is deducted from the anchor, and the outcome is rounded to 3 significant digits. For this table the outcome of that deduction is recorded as 2.97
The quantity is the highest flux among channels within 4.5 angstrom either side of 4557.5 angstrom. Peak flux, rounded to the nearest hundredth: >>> 12.26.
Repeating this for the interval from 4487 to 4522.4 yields 12.50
